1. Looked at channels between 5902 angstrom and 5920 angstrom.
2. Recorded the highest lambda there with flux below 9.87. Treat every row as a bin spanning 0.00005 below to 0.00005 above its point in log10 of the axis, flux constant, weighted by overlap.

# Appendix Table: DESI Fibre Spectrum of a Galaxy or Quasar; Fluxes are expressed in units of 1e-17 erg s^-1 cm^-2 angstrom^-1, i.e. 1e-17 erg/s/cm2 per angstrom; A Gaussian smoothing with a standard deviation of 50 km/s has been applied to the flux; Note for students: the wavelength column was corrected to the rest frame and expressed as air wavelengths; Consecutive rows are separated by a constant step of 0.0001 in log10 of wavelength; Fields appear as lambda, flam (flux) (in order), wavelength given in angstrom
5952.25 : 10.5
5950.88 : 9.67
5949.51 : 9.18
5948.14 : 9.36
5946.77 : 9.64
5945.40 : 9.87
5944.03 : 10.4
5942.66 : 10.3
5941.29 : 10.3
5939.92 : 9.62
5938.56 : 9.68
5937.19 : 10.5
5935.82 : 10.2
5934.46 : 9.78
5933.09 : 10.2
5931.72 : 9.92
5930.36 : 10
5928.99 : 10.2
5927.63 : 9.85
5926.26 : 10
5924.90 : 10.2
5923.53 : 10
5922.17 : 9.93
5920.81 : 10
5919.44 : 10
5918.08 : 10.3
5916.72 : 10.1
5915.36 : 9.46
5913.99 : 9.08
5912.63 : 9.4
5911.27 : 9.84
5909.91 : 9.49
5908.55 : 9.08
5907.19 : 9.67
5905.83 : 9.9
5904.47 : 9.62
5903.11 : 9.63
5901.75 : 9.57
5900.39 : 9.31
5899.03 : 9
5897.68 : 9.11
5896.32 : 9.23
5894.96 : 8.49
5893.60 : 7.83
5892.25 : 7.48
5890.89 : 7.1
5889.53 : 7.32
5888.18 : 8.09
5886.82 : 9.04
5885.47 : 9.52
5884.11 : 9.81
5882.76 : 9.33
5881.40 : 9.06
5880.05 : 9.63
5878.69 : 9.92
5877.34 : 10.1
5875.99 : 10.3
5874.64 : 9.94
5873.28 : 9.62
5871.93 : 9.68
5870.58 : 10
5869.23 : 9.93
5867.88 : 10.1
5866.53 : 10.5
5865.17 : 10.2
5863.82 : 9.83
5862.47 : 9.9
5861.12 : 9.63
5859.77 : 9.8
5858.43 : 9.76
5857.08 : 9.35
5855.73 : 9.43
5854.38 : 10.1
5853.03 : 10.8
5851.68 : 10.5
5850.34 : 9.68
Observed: 5915.36 angstrom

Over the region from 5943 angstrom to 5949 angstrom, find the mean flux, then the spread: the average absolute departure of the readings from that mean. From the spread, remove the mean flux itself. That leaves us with -9.50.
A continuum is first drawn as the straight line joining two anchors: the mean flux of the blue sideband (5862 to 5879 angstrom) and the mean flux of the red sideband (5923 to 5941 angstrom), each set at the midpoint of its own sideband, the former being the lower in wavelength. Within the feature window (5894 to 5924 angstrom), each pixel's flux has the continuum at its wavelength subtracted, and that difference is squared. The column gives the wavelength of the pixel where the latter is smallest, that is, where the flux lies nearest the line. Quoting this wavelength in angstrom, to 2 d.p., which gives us 5919.44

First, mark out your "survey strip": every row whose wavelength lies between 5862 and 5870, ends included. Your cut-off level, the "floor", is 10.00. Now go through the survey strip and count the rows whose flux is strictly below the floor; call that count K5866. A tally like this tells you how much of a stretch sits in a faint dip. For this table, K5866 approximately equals 3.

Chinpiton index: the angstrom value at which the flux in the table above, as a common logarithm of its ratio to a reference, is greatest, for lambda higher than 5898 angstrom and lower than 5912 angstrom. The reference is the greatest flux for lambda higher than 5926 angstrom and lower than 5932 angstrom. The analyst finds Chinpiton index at 5905.83 angstrom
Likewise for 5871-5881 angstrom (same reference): 5875.99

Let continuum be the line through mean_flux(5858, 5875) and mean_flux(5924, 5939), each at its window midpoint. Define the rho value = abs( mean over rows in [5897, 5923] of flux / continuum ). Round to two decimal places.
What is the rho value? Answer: 0.96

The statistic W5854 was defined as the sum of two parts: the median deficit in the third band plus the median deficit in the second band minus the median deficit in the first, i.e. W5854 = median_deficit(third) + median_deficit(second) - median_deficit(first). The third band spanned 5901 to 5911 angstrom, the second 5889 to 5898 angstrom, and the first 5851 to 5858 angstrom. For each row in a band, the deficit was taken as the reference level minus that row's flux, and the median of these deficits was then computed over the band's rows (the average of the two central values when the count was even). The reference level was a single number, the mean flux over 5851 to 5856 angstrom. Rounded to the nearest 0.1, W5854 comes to 2.9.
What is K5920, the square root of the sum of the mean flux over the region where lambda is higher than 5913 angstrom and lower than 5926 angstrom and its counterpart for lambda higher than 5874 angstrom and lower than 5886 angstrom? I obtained 4.43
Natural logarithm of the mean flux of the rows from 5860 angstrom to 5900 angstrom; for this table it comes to 2.23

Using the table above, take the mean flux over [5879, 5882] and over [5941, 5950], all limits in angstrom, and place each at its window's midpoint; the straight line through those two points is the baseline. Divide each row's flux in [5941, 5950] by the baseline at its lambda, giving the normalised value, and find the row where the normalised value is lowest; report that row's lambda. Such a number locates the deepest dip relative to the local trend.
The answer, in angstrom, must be 5949.51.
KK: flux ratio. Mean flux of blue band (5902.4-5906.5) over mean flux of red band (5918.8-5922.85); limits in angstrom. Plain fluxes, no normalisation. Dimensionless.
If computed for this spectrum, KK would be 0.97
